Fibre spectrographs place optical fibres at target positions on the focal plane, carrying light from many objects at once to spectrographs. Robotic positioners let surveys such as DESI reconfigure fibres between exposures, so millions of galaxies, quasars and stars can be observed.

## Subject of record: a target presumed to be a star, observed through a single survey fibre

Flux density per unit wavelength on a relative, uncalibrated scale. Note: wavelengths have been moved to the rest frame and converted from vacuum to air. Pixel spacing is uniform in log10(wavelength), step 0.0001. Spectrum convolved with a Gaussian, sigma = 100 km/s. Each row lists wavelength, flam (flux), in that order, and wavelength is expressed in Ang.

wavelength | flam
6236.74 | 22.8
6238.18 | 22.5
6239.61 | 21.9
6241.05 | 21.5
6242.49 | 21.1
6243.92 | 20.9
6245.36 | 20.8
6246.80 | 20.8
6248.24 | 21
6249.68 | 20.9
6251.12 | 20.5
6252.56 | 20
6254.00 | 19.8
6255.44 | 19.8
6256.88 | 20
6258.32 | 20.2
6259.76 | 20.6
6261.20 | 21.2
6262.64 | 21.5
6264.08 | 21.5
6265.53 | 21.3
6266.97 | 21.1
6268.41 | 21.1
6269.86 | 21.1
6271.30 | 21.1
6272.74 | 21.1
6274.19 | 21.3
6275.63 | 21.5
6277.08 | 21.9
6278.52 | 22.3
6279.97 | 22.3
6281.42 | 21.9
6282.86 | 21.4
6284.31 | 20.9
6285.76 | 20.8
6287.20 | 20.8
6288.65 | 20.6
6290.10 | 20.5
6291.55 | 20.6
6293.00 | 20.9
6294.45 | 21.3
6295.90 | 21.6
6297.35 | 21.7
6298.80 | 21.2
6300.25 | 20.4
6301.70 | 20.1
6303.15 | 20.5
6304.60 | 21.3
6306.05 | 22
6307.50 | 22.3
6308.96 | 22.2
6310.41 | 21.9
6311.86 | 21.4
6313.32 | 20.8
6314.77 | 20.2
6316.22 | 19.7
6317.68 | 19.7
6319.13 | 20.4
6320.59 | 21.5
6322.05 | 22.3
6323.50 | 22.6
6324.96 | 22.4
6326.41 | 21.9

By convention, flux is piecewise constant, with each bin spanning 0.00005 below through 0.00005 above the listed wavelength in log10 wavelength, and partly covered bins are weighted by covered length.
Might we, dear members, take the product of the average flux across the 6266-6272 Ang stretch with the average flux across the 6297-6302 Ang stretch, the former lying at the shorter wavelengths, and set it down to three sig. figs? 440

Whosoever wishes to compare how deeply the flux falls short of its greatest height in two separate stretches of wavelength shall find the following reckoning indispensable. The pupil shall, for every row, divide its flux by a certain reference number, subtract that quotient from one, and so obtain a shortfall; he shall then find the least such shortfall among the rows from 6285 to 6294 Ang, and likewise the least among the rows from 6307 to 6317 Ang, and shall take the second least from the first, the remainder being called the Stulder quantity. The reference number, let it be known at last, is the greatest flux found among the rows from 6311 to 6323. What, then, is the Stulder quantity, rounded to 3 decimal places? 0.063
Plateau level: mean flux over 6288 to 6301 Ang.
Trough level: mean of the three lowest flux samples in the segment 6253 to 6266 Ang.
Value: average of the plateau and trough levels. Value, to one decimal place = 20.4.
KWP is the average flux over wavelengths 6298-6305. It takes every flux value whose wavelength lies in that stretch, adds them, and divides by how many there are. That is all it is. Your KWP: 20.7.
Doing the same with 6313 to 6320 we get 20.2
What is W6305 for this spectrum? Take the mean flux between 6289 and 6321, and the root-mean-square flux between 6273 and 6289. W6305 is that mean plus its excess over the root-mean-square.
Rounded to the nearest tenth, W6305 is 20.6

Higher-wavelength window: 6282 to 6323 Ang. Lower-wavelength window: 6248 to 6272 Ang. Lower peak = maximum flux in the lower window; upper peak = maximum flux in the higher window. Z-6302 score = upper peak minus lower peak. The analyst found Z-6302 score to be 0.8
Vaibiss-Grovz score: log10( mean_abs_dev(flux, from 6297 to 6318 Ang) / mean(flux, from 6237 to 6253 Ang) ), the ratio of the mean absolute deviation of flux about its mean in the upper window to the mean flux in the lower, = -1.44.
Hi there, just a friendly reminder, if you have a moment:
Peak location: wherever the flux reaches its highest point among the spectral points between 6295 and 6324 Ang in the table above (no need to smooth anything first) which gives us 6323.50 Ang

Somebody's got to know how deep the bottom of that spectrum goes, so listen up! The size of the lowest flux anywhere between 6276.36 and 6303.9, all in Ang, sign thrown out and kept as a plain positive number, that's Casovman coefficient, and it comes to 20.1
